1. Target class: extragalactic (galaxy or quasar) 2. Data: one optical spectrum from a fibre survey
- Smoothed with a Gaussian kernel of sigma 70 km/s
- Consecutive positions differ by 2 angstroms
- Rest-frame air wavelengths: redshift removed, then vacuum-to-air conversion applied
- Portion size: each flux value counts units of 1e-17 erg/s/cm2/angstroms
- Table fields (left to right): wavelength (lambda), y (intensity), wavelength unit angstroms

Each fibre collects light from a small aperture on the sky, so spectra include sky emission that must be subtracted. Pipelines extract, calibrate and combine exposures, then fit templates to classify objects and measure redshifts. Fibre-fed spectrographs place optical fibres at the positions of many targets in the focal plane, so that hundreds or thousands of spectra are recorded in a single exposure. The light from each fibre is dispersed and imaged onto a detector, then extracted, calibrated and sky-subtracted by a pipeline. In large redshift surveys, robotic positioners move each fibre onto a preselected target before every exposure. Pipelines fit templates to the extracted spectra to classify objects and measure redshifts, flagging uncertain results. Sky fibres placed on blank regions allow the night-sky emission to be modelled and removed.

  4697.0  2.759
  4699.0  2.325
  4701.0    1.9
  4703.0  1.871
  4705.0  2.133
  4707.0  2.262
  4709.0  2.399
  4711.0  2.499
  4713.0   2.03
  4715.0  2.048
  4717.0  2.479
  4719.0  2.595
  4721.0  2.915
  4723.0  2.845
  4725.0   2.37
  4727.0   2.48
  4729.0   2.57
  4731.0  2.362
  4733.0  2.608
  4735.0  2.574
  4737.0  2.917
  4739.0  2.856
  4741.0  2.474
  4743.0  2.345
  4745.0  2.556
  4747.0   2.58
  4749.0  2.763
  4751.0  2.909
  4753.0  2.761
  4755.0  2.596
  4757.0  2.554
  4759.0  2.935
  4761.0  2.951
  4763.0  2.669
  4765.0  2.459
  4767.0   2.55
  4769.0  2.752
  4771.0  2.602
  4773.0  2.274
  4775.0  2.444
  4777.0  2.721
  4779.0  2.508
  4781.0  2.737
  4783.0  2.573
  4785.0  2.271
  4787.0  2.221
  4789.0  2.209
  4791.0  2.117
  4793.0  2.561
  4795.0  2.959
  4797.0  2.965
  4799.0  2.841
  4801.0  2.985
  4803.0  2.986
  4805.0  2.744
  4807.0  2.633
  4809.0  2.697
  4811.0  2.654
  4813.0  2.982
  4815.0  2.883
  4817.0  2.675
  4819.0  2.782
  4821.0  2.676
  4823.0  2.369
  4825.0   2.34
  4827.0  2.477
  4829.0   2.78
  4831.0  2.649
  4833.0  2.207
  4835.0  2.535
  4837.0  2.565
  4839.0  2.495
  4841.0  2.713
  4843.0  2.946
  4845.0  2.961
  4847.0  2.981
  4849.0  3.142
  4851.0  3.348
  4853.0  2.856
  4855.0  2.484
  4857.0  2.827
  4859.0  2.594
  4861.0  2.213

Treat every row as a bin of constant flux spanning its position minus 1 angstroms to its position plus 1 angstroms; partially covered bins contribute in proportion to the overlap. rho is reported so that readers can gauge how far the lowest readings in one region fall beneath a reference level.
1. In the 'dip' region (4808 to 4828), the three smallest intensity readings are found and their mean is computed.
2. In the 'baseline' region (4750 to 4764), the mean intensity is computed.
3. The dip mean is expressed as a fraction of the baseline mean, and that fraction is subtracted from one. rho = 0.13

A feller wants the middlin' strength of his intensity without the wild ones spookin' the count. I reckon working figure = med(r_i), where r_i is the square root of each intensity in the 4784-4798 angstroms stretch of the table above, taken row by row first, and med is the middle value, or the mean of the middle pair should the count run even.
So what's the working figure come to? 1.51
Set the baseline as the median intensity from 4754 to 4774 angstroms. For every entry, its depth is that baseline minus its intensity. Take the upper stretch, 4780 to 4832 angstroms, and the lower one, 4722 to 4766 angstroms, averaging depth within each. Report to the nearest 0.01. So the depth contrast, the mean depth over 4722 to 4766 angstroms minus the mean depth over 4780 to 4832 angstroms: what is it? 0.00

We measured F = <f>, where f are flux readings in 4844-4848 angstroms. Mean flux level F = 2.97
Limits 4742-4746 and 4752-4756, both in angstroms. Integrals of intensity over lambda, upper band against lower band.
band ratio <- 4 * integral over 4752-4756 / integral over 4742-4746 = 4.4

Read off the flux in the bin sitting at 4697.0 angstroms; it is 2.759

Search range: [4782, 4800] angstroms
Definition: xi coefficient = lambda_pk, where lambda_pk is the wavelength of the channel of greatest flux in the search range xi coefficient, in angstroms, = 4797.0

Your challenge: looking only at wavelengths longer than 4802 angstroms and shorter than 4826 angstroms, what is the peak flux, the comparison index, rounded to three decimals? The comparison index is 2.986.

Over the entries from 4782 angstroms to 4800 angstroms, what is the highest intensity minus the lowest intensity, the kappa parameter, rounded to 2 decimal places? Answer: 0.85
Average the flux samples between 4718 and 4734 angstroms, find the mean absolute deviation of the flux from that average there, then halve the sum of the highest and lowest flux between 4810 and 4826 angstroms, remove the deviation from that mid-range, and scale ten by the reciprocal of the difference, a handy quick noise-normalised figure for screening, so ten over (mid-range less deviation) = 3.98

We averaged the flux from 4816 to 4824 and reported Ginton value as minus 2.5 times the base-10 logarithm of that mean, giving -1.05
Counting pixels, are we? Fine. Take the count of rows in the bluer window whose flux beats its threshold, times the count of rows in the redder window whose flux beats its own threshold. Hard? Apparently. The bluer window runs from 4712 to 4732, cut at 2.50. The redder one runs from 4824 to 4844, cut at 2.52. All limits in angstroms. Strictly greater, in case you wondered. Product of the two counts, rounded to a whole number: 24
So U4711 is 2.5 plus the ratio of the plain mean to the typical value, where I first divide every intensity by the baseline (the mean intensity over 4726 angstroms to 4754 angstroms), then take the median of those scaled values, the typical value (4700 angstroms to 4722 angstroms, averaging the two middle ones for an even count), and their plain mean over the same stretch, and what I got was 3.51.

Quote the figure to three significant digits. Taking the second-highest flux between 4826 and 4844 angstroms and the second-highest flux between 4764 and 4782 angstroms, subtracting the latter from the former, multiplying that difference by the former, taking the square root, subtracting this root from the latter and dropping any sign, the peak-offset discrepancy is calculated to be 2.39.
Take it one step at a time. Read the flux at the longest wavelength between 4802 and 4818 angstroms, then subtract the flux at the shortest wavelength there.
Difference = -0.31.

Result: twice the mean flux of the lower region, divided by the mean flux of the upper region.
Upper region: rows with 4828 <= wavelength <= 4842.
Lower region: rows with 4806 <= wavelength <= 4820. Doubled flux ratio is 2.15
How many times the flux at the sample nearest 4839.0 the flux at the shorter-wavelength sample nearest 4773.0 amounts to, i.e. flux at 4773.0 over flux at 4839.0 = 0.91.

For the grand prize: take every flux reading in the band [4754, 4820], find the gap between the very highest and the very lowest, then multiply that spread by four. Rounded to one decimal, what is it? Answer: 3.5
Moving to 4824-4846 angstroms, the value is 3.0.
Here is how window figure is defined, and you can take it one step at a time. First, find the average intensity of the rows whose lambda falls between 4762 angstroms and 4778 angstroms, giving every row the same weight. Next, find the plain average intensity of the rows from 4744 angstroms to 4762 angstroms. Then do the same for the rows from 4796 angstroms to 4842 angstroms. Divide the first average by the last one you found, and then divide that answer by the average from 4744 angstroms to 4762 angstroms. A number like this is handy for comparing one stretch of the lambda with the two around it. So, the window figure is 0.349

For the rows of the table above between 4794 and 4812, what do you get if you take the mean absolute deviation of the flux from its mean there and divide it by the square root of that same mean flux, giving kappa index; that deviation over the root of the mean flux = 0.078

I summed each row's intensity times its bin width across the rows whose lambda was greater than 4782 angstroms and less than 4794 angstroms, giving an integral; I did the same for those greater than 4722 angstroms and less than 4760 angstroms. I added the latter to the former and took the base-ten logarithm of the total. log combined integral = 2.11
